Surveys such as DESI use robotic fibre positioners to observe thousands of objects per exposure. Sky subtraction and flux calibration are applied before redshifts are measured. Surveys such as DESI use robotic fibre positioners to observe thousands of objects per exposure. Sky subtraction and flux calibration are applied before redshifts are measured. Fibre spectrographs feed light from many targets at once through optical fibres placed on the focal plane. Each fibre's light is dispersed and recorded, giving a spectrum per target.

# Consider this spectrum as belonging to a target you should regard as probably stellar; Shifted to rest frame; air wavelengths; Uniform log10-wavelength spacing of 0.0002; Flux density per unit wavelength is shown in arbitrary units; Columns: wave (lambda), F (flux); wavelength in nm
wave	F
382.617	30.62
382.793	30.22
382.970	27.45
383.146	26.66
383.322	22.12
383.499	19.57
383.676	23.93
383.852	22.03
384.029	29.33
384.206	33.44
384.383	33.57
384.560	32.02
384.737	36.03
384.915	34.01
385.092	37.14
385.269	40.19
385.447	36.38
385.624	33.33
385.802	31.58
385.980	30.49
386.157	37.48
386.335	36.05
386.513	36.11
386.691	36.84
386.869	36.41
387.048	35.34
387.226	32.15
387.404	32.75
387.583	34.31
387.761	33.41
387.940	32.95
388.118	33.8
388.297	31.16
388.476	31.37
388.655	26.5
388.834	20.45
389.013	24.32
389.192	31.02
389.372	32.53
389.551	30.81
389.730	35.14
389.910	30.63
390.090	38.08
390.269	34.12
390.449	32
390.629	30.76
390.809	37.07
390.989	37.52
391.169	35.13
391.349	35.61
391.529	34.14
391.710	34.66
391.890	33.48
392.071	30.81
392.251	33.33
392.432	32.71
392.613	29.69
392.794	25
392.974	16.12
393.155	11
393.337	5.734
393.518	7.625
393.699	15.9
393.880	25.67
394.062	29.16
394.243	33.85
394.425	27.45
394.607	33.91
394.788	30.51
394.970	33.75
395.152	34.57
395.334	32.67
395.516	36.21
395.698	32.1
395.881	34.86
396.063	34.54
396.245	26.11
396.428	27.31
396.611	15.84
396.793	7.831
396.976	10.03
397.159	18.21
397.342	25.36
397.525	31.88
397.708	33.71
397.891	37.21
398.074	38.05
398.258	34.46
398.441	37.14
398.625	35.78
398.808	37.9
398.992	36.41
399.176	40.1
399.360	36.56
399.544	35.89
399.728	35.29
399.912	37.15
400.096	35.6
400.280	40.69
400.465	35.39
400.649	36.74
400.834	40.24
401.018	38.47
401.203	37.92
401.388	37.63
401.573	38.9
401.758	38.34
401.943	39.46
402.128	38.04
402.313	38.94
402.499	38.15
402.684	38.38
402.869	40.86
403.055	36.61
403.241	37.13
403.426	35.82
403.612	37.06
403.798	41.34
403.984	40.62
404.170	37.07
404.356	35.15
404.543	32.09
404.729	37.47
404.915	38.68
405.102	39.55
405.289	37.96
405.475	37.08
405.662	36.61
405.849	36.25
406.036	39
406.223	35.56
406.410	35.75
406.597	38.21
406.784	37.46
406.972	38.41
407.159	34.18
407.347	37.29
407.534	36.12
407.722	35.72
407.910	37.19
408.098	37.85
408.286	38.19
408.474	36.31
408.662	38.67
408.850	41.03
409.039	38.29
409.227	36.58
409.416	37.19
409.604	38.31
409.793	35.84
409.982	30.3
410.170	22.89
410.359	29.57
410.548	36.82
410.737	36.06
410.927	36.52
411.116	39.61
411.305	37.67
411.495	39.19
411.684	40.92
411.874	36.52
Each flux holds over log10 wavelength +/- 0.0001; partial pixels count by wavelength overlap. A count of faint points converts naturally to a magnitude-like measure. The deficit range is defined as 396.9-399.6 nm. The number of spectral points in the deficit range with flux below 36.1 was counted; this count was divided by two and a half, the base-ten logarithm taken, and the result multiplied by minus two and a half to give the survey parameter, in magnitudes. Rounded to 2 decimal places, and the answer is -1.26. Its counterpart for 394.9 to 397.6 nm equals -1.87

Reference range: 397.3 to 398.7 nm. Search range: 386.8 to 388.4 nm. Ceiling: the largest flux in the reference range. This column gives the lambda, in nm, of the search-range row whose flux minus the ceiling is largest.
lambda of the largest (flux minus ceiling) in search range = 386.869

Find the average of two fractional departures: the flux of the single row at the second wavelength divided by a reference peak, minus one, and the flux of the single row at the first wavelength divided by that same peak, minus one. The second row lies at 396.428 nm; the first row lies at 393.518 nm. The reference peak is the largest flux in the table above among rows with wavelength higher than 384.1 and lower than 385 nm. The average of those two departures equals -0.52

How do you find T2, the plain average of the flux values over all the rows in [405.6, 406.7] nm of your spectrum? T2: 36.9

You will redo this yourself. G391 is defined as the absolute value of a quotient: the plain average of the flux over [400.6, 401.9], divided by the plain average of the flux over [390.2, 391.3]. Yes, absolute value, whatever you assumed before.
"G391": 1.11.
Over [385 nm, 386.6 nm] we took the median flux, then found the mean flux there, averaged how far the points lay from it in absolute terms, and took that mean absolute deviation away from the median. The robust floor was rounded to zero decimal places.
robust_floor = 34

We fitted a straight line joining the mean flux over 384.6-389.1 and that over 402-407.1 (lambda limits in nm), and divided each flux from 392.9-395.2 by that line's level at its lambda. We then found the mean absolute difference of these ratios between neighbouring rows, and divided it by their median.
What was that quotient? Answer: 0.18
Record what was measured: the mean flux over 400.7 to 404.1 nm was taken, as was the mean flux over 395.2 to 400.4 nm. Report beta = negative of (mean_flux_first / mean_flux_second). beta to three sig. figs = -1.22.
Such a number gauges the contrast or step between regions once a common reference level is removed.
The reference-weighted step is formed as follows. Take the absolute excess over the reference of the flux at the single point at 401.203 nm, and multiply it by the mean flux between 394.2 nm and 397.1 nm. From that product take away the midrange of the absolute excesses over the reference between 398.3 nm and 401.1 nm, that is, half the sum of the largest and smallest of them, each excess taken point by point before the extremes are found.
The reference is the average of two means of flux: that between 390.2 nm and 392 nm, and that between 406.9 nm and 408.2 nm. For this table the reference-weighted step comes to 64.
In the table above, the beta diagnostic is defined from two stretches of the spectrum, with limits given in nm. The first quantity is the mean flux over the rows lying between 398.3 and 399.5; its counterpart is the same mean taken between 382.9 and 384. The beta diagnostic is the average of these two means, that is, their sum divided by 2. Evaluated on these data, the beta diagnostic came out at 30.5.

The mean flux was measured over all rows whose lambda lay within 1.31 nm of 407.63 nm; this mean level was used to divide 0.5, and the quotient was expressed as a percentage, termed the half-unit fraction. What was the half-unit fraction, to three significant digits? 1.34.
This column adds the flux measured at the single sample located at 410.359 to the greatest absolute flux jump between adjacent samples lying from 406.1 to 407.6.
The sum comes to 34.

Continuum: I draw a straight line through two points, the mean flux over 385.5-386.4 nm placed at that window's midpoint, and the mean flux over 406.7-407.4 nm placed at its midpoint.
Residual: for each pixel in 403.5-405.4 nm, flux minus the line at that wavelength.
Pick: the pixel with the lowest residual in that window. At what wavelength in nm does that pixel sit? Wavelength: 404.543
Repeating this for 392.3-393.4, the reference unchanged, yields 393.337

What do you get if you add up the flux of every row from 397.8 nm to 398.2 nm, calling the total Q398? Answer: 75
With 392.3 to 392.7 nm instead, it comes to 62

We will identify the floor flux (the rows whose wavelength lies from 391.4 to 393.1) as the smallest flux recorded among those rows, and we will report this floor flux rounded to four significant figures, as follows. 16.12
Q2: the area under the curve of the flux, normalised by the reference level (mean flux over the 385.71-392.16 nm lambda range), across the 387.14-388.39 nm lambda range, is 1.25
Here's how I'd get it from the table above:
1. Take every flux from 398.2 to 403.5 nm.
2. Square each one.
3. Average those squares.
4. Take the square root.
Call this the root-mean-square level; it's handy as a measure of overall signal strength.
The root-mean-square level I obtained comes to 37.6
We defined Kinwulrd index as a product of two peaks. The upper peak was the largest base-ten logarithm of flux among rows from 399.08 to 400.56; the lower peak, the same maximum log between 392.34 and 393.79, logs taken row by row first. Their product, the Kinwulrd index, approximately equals 2.44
